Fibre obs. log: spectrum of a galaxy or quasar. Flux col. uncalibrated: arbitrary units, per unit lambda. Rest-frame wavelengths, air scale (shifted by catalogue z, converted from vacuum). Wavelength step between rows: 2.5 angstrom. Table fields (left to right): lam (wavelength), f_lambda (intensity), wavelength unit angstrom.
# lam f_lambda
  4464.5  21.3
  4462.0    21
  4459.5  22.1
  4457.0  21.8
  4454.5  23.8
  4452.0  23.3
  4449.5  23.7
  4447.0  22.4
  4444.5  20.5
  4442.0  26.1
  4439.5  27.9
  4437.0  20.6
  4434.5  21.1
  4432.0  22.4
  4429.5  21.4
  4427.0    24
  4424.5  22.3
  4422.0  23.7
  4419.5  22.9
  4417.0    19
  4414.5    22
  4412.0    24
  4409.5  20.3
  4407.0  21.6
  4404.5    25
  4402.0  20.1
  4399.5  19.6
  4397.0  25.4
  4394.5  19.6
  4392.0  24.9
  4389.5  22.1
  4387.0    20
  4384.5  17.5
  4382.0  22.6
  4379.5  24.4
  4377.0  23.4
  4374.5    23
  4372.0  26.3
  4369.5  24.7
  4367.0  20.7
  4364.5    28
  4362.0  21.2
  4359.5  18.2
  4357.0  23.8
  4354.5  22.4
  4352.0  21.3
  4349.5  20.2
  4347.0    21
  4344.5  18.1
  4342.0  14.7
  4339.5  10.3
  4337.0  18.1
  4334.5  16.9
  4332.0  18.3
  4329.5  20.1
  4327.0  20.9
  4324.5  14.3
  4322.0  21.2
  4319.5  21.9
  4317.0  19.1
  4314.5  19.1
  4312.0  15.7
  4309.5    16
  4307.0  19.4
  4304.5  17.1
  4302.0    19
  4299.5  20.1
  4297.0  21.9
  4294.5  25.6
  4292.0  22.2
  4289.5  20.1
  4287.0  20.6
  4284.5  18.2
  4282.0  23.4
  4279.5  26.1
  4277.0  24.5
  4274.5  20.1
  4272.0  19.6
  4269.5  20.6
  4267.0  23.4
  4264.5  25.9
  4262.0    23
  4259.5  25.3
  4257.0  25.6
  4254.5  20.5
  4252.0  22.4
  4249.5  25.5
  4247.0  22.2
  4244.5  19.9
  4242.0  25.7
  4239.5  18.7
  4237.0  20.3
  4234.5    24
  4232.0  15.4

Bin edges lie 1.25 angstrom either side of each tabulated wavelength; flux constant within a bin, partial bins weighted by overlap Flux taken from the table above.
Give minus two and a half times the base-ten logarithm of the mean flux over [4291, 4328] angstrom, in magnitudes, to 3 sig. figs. -3.23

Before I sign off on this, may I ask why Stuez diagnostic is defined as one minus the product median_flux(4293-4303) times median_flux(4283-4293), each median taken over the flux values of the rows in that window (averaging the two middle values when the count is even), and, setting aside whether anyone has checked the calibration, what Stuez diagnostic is -426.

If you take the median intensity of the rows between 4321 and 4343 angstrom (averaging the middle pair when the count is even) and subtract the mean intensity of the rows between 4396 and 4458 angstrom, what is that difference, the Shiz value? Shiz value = -4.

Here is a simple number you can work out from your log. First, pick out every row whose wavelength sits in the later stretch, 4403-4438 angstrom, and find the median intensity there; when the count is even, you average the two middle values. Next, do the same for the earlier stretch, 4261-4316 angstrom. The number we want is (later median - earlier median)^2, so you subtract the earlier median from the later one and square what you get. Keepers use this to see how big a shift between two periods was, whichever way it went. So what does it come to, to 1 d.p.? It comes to 3.2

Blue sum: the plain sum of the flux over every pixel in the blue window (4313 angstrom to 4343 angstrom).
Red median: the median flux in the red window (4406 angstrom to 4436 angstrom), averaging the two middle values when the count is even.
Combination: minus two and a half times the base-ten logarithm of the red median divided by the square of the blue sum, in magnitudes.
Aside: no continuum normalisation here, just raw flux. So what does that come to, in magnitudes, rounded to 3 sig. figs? 8.30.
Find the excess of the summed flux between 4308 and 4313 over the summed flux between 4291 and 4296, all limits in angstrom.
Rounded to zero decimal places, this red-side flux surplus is -16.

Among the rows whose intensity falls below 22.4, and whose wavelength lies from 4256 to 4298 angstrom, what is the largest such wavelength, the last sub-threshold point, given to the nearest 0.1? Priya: 4297.0 angstrom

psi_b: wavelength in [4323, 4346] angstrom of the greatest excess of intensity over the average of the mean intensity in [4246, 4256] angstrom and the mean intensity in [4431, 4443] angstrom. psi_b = 4327.0 angstrom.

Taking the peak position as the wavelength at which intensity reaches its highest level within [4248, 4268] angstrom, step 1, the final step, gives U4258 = 4264.5 angstrom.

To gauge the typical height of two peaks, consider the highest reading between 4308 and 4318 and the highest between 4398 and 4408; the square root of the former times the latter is 22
